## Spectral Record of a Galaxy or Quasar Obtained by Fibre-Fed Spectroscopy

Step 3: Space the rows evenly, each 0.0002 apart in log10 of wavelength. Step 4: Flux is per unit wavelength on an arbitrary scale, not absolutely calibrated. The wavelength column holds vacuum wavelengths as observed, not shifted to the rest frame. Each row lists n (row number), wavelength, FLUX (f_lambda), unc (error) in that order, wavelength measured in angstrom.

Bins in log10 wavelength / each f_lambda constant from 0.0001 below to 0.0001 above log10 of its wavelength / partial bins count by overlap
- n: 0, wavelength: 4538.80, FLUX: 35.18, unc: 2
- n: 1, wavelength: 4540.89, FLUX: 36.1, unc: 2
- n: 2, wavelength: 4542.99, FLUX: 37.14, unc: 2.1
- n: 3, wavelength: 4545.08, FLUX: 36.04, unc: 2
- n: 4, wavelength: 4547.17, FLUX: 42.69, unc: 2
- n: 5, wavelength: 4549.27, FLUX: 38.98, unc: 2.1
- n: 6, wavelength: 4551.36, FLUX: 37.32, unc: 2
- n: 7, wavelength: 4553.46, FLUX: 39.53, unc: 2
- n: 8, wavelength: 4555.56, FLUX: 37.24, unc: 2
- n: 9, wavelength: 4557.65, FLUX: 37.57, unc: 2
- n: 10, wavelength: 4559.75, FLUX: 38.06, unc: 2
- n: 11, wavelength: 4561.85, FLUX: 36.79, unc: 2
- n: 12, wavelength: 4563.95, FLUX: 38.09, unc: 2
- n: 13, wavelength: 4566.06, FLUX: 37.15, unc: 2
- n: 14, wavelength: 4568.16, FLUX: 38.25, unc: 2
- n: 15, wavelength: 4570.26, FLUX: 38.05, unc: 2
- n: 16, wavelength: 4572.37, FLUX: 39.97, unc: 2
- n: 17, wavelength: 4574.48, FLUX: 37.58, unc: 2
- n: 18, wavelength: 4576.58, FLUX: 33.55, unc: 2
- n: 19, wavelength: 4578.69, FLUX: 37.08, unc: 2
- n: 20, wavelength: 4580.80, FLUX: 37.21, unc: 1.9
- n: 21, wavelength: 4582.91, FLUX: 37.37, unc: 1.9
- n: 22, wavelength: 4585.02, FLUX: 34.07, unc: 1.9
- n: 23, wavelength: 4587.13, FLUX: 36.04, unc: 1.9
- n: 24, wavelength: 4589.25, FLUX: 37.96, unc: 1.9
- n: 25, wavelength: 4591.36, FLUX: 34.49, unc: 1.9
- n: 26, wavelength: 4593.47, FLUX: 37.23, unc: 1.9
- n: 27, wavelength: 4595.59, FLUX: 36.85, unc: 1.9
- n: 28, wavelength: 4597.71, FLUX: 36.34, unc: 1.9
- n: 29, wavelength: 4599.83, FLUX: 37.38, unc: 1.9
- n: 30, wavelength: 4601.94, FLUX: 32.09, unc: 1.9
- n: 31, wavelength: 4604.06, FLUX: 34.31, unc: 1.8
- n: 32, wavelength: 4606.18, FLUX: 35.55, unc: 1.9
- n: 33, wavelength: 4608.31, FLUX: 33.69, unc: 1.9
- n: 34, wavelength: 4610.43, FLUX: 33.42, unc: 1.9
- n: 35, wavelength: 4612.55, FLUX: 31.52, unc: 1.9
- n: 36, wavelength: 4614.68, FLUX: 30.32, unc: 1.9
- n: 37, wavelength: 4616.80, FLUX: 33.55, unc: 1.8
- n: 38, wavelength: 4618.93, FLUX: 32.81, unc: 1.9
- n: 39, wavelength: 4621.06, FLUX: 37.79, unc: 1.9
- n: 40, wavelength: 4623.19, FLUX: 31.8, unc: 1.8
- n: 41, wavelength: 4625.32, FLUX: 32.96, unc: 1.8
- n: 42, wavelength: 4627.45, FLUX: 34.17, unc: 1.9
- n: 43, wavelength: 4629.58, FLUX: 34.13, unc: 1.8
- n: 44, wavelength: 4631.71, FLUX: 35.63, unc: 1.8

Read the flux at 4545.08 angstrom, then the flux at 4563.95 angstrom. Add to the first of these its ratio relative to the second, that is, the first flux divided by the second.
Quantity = 37.0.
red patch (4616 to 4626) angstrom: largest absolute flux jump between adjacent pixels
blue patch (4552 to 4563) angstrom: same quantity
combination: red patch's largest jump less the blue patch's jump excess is 3.7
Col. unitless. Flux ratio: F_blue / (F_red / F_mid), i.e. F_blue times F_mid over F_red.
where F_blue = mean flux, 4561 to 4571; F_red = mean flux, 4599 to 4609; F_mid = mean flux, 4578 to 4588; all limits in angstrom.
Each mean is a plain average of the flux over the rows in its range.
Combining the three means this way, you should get 39.6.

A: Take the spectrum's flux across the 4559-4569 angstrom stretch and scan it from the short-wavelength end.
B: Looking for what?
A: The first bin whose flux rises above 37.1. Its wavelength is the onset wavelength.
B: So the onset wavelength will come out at 4559.75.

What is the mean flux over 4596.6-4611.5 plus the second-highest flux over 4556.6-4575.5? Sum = 72.9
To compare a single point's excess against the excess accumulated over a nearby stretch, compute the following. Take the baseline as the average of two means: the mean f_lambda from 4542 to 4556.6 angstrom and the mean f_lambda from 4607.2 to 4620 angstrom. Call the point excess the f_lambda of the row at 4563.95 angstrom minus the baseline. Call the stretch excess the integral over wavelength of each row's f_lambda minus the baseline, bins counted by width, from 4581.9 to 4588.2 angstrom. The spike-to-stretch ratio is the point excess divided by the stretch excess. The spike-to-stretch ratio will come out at 1.2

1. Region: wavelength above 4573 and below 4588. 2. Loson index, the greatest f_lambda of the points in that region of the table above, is 37.58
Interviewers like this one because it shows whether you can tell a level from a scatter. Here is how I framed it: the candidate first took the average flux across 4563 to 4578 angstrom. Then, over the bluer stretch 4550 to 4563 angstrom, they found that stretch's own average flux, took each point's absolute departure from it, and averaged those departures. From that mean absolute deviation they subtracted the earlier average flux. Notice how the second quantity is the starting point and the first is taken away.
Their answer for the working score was -36.8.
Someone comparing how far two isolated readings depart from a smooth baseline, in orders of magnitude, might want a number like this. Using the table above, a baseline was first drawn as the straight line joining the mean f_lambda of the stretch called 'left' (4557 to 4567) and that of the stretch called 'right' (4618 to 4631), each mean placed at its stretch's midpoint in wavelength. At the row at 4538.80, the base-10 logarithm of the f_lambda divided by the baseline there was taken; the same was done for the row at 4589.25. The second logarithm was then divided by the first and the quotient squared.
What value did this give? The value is 0.3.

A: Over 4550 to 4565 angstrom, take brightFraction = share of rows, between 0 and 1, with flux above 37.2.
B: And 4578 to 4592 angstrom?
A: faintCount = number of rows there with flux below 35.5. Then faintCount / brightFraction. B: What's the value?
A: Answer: 2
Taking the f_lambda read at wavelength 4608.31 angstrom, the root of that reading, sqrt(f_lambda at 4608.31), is 5.80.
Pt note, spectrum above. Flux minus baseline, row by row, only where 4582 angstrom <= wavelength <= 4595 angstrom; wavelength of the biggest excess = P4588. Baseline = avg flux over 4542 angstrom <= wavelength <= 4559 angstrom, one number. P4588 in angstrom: 4589.25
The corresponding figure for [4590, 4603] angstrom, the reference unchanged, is 4599.83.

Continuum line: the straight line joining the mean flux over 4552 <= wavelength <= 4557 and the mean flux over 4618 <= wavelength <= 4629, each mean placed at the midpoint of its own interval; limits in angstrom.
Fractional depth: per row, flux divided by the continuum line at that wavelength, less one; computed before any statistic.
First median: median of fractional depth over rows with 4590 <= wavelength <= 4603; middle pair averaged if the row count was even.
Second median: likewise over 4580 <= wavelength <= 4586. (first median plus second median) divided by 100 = 0.0004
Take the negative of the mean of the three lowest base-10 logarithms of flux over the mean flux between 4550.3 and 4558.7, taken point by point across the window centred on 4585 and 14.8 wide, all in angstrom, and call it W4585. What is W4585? 0.04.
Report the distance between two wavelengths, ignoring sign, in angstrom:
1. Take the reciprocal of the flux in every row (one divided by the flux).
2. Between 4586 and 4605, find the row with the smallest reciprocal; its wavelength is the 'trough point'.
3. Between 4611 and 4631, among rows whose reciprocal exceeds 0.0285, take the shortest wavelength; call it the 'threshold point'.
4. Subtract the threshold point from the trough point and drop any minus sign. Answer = 23.3 angstrom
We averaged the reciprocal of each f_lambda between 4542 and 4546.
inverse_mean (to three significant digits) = 0.0273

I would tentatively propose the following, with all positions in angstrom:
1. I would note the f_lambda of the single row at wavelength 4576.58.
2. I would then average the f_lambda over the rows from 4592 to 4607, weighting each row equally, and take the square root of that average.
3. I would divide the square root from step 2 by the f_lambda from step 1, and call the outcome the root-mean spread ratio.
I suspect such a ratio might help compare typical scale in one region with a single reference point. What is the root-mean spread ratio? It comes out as 0.178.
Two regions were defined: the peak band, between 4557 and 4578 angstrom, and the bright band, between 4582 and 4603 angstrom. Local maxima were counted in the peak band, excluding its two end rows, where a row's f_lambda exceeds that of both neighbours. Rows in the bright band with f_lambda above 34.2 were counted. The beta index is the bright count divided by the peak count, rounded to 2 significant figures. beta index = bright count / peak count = 2.0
